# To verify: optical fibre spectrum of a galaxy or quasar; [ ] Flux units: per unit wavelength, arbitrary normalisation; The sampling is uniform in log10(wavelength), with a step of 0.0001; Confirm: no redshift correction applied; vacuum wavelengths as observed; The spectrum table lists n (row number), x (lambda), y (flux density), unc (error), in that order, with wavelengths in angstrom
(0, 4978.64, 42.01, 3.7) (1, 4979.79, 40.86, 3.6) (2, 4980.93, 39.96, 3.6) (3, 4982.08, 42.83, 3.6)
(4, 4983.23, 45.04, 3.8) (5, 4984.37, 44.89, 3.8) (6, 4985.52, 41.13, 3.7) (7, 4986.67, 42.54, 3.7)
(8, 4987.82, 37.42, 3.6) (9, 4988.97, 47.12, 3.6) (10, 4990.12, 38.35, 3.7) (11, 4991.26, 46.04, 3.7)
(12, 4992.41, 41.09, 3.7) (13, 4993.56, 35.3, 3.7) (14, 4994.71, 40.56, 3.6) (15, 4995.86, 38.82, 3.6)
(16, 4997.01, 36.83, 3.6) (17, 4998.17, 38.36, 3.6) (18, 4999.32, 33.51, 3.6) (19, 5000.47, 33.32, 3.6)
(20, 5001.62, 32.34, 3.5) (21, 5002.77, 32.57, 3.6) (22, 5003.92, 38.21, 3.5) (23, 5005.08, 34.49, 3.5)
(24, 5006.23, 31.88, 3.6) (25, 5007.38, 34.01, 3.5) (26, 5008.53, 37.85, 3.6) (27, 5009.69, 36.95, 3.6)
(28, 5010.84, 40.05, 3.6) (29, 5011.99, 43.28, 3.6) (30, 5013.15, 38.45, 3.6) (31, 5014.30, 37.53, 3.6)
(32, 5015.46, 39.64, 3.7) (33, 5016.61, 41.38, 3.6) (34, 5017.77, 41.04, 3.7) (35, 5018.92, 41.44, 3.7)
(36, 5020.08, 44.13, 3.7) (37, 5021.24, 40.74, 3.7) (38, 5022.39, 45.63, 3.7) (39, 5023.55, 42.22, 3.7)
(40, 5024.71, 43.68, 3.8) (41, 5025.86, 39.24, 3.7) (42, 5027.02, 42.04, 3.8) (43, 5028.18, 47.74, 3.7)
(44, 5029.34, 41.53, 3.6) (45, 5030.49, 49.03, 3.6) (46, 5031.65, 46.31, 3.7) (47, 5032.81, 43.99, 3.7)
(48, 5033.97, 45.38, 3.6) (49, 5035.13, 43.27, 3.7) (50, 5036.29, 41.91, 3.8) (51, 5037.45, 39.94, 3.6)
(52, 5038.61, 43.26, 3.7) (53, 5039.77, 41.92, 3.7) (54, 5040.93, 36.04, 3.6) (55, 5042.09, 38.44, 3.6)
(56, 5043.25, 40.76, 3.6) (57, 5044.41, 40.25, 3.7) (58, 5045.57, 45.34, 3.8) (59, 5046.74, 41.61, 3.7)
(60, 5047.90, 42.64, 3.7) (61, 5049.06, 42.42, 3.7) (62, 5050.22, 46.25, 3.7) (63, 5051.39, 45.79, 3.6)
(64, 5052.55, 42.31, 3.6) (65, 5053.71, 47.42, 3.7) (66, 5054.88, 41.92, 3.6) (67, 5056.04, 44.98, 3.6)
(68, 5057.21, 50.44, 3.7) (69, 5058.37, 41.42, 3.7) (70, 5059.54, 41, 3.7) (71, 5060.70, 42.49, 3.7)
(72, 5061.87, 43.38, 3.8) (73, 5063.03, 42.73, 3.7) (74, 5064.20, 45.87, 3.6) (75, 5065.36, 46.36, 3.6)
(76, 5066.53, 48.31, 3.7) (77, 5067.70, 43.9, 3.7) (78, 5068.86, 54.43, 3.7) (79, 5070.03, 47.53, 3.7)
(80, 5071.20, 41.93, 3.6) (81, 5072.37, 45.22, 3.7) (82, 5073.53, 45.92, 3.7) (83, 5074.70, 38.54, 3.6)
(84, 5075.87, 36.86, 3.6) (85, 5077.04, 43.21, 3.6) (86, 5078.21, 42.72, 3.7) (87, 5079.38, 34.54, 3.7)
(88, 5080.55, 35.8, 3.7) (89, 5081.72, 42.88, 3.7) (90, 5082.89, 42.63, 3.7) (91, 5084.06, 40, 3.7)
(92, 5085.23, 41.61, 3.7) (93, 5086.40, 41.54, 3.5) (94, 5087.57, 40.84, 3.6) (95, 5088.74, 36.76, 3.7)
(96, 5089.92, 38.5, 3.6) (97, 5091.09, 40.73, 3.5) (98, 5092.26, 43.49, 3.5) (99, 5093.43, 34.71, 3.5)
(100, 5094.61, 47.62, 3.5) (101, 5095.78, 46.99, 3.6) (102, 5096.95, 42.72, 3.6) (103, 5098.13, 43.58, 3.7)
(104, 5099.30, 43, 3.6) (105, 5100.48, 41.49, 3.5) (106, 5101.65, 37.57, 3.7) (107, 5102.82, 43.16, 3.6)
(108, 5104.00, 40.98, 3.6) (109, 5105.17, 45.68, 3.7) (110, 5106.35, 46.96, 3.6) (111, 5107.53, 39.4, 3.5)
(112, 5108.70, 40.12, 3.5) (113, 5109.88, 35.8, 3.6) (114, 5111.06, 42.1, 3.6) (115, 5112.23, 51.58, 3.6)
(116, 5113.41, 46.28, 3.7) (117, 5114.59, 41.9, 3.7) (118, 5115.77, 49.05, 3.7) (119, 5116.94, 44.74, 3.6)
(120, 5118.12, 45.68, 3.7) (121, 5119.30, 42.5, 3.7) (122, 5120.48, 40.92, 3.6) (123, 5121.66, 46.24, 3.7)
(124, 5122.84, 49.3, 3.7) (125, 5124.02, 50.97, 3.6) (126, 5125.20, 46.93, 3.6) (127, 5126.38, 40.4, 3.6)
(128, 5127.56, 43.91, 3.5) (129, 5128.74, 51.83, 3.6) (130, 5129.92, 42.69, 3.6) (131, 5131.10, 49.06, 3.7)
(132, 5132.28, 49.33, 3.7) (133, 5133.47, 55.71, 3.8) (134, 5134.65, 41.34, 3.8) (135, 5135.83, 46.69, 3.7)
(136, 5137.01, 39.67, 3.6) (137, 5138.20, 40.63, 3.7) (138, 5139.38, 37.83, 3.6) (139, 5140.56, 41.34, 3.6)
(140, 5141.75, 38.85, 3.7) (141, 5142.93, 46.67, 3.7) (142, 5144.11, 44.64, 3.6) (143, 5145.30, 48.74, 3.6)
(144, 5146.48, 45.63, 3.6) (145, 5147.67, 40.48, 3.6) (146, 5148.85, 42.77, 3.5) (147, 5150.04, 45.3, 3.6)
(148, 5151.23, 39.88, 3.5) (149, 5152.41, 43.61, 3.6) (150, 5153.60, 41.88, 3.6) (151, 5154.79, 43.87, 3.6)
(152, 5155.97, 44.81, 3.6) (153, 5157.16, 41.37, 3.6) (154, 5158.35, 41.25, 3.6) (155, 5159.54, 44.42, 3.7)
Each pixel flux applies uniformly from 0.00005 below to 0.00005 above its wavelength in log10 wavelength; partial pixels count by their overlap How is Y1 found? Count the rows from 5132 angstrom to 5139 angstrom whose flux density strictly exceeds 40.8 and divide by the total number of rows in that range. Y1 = 0.67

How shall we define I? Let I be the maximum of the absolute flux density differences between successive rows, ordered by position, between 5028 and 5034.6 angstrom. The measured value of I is 7.5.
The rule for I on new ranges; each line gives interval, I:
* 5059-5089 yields 10.5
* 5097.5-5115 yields 9.5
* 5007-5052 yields 7.5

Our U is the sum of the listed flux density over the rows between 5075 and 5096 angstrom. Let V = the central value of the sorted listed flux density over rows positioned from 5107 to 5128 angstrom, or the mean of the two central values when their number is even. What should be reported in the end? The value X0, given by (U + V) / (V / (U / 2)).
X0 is 6401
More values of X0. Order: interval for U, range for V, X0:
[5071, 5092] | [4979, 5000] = 6914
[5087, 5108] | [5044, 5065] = 7040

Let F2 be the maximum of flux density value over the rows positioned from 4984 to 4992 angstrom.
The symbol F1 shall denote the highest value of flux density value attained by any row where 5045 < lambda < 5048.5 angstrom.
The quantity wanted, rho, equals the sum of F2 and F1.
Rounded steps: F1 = 45.34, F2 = 47.12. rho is 92.5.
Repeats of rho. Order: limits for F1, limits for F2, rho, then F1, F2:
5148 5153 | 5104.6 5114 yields 96.9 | 45.3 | 51.58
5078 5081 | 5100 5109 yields 89.7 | 42.72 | 46.96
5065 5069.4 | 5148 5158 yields 99.7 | 54.43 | 45.3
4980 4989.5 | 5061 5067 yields 95.4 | 47.12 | 48.31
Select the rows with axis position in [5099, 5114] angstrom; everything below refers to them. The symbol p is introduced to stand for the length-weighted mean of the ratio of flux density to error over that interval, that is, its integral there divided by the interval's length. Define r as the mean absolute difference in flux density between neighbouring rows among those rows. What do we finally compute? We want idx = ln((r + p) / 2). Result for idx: 2.09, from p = 11.8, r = 4.4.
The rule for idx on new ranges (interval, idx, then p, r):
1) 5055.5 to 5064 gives 2.01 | 11.9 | 3.0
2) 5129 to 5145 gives 2.14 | 12.1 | 4.9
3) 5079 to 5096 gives 1.99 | 11.2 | 3.3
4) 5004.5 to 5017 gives 1.88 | 10.5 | 2.5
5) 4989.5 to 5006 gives 1.92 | 10.3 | 3.4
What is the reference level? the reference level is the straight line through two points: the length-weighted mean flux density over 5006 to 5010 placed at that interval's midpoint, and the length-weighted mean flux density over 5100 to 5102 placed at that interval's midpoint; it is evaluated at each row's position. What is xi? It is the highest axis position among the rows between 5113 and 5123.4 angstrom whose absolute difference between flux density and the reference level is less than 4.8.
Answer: 5120.48 angstrom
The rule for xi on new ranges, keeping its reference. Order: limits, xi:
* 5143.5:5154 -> 5153.60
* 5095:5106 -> 5104.00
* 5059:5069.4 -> 5063.03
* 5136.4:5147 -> 5146.48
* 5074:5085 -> 5084.06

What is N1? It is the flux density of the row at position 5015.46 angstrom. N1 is 39.64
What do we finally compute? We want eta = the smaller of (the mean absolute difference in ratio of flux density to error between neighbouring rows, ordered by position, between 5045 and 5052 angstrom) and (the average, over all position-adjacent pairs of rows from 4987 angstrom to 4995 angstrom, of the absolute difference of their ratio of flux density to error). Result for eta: 0.46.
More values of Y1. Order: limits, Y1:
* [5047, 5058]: 1.00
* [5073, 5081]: 0.43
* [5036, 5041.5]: 0.60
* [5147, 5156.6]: 0.75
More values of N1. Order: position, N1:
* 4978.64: 42.01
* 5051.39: 45.79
